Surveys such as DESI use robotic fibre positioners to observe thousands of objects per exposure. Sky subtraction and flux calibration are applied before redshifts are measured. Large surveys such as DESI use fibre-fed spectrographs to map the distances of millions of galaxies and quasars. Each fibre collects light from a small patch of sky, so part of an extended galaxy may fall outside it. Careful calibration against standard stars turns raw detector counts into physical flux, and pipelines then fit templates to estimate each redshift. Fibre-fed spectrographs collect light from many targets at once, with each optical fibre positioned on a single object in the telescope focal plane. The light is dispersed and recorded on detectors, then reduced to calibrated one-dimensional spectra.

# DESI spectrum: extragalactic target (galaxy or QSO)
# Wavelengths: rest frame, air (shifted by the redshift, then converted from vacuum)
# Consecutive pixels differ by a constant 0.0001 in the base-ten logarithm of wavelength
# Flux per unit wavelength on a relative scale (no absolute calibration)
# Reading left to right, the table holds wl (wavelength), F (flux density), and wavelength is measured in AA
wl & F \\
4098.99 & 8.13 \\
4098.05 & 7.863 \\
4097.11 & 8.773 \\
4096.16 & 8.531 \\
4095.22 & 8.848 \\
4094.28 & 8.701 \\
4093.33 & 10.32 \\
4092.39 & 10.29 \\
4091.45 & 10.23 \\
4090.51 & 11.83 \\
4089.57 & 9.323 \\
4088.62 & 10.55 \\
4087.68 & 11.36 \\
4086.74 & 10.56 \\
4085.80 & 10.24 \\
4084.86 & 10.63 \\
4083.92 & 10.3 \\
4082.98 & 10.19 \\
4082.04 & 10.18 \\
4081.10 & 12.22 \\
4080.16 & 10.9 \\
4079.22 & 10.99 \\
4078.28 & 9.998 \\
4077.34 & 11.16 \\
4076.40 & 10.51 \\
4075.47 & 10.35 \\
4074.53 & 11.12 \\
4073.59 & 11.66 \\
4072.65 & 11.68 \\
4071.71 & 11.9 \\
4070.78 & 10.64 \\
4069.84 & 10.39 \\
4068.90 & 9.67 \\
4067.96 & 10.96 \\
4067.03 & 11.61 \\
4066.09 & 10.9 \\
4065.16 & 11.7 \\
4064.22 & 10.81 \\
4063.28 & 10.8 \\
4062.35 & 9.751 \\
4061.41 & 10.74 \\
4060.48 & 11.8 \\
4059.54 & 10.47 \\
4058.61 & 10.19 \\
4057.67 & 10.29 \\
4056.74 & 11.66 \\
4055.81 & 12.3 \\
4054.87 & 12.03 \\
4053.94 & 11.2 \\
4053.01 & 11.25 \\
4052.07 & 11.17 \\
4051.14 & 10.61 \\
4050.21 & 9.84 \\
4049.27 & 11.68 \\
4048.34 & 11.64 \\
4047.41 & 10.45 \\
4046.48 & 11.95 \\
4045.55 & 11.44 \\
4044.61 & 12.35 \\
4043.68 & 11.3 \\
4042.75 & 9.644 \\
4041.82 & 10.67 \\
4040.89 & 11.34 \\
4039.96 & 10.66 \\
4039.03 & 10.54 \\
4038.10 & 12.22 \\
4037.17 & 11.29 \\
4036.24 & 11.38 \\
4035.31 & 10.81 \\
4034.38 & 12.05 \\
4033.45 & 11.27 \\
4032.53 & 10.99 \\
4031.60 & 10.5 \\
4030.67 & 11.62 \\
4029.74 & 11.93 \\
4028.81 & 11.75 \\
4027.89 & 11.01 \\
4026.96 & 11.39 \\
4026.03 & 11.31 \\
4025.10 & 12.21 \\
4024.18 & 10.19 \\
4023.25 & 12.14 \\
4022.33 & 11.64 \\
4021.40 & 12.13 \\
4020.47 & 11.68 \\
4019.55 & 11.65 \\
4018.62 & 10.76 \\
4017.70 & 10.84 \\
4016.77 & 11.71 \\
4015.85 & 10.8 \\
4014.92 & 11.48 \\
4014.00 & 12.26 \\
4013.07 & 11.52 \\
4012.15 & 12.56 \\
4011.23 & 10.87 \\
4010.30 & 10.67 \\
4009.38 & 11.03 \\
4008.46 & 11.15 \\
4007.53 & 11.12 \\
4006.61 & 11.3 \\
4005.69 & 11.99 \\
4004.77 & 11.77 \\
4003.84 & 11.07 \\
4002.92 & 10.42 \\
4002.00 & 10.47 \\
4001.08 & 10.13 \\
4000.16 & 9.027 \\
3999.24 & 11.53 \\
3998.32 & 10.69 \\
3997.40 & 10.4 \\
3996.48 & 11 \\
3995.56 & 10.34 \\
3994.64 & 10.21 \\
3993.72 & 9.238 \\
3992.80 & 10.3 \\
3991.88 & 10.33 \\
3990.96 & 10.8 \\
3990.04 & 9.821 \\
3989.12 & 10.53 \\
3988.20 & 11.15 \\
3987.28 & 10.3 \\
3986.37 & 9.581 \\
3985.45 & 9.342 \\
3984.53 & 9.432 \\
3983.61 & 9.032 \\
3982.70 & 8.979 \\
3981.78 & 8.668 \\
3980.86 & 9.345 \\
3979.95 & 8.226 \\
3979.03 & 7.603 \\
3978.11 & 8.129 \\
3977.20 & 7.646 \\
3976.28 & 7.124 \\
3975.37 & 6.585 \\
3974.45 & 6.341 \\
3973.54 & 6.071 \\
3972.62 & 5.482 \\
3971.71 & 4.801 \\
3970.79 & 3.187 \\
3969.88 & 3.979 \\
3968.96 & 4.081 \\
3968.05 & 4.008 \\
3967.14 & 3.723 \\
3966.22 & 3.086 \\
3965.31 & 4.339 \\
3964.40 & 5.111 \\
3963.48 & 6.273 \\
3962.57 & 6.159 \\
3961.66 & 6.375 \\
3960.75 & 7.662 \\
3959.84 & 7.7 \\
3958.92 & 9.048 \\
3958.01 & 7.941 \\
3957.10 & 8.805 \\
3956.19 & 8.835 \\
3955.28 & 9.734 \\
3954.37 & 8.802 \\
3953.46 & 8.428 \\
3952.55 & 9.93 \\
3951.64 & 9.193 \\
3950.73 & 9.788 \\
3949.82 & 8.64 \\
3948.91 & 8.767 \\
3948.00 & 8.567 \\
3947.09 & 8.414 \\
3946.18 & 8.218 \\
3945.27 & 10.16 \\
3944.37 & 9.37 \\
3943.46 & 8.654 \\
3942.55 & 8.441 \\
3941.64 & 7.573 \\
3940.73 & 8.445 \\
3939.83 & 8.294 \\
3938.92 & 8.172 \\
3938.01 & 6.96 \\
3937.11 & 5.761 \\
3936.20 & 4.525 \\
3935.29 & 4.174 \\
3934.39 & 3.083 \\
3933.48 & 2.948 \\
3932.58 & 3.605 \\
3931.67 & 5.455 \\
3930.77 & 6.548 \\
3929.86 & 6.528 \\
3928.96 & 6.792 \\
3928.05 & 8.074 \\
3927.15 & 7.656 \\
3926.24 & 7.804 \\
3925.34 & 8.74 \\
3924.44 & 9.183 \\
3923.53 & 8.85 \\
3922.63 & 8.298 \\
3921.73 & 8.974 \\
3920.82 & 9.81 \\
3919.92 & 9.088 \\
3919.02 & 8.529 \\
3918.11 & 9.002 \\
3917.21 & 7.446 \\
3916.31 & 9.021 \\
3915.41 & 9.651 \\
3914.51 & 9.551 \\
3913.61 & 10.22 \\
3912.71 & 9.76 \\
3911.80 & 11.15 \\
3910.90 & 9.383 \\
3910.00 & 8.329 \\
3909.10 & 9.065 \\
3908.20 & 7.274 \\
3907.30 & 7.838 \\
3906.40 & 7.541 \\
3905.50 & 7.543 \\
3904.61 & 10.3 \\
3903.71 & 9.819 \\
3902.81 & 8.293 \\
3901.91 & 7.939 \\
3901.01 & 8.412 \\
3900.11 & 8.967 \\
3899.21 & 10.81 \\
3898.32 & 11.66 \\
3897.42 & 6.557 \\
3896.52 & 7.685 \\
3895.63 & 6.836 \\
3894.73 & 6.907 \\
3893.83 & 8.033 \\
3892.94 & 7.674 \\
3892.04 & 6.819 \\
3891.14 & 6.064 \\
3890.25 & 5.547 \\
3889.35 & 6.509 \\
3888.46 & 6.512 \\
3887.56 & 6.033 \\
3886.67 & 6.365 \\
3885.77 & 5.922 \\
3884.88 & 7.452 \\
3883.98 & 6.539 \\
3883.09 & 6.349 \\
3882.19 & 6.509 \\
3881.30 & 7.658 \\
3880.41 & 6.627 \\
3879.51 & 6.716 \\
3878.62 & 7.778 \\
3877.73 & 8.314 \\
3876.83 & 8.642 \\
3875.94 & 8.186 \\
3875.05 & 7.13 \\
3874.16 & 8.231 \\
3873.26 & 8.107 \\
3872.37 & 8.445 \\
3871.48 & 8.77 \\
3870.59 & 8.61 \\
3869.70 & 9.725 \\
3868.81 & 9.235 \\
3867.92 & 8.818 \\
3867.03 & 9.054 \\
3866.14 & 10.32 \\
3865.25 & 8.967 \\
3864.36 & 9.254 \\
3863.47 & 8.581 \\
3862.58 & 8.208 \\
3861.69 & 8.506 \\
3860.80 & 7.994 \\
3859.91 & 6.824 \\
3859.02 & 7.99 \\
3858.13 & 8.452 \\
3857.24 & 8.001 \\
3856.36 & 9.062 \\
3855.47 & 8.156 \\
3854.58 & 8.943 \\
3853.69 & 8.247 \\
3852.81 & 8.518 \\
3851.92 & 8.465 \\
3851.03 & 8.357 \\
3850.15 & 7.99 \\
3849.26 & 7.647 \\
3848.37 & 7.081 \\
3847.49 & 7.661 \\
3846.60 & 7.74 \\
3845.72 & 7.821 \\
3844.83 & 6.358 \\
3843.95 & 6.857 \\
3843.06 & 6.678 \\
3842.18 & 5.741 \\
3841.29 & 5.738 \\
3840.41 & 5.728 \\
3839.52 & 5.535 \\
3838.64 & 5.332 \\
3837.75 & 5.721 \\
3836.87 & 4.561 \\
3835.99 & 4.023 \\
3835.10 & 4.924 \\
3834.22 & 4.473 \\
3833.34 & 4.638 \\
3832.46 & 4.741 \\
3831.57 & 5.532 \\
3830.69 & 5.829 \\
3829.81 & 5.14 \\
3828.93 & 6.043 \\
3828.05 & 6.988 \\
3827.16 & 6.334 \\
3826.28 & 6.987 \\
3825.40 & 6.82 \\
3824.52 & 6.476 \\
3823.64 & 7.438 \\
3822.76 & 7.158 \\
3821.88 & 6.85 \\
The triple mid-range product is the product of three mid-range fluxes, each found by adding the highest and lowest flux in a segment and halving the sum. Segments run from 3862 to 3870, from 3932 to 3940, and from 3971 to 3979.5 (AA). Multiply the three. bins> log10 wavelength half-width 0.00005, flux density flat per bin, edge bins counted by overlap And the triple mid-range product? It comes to 337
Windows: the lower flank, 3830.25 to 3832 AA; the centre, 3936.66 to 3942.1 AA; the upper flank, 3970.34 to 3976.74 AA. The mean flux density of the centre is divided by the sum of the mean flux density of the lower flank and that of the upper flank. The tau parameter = 0.66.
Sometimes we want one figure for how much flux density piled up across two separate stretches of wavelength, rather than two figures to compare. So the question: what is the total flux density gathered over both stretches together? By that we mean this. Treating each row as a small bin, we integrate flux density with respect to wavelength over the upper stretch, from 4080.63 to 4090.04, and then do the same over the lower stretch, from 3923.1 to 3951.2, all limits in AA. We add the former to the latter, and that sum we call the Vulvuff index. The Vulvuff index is 306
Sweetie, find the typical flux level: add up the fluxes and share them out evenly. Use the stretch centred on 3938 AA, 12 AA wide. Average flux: 6.2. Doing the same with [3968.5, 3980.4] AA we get 6.1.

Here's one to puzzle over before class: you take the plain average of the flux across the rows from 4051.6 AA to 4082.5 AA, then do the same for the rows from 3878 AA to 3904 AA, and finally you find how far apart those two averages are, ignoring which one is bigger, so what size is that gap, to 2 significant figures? 3.6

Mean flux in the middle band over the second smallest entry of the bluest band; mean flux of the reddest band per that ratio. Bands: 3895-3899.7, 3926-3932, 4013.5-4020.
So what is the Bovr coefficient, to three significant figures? 11.1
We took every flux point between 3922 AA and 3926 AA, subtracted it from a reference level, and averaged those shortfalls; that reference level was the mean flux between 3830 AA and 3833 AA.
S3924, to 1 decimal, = -3.4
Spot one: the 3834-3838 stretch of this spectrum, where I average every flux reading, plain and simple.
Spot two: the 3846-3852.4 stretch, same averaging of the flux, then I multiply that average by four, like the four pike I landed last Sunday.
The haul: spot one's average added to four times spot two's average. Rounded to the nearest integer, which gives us 36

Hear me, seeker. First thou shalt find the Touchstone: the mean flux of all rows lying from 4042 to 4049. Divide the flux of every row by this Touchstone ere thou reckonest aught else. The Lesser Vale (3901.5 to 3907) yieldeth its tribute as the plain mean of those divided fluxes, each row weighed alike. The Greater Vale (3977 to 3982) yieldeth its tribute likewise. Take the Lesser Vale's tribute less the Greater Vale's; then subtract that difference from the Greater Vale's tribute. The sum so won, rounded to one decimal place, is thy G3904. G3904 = 0.7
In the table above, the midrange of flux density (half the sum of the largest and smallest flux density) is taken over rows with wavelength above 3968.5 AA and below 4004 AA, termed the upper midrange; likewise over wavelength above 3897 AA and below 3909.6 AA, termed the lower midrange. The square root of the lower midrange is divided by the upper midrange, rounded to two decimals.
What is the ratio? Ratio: 0.41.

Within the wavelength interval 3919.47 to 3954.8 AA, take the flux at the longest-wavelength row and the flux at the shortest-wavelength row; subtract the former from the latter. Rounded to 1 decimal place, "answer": 0.3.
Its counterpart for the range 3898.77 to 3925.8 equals 2.1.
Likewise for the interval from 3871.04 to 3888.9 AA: 2.3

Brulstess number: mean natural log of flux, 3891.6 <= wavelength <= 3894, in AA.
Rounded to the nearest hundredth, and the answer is 2.01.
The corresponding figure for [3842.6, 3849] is 1.97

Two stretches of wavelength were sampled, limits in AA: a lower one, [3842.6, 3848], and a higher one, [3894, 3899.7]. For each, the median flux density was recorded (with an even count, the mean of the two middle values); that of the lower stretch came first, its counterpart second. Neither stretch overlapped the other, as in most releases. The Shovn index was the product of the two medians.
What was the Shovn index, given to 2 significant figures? 53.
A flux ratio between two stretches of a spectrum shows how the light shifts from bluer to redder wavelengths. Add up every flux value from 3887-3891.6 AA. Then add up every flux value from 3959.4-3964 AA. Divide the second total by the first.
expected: 1.11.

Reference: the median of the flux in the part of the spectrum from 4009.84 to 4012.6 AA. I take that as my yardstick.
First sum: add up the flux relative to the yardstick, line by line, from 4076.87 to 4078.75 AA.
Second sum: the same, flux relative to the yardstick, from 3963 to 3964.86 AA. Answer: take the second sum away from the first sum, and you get 0.90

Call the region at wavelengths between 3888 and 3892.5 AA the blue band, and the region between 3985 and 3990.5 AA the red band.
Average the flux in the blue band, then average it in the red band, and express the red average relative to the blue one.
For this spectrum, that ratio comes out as 1.61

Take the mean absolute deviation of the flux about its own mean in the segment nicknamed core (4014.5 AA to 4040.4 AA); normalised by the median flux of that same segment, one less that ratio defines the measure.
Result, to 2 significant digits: 0.96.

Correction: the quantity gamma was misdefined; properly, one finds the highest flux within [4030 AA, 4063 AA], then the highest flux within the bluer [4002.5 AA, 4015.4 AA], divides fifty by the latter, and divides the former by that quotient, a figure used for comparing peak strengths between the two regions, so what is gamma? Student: 3.1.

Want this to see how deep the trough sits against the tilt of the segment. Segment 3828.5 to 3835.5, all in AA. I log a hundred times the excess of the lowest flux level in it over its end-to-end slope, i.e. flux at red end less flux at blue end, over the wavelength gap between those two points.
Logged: 465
